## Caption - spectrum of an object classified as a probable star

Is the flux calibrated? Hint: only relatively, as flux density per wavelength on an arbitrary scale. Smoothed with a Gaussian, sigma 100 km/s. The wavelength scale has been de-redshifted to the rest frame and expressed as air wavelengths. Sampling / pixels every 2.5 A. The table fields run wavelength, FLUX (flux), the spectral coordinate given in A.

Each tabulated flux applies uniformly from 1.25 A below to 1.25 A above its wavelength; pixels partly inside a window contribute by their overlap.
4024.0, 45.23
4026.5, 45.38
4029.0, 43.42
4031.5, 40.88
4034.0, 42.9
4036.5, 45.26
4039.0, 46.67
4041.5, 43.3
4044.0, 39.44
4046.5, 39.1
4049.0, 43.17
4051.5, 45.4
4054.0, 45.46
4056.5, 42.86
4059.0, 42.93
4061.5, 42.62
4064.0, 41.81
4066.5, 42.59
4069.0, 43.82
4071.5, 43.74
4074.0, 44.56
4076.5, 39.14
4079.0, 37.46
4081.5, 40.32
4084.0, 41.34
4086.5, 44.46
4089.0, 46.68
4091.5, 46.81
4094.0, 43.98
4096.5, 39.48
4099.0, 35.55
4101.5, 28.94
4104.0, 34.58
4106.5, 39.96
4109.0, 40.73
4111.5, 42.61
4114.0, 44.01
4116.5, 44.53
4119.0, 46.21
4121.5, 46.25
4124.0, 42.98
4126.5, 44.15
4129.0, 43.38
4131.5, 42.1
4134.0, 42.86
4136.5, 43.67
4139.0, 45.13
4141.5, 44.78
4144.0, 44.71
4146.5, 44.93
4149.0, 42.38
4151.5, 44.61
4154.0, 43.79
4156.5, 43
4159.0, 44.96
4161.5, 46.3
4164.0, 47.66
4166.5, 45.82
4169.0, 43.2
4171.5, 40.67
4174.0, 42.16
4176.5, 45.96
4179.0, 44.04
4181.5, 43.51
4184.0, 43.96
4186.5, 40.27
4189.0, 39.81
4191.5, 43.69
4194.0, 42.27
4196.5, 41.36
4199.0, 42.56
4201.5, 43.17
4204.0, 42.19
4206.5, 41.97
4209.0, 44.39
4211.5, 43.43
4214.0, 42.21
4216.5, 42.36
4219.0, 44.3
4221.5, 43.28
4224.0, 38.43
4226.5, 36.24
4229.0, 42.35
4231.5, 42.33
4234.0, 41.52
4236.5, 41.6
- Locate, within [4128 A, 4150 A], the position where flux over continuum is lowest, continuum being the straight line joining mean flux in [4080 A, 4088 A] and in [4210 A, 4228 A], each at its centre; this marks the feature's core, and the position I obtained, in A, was 4131.5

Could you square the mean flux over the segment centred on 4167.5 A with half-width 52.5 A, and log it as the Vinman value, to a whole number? 1902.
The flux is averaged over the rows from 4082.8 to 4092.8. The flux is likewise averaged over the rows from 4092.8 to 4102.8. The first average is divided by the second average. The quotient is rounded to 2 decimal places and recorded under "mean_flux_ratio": 1.21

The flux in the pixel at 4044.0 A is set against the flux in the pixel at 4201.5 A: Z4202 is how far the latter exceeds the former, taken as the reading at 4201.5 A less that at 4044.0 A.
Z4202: 4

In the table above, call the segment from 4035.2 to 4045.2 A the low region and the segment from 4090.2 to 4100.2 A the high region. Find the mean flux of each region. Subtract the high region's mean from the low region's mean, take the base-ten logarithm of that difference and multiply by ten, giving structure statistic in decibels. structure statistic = 3.4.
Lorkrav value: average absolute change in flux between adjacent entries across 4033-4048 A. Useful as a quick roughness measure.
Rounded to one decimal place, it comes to 2.3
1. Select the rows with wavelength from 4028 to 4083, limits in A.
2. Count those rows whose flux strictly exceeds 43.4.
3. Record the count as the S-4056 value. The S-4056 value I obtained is 8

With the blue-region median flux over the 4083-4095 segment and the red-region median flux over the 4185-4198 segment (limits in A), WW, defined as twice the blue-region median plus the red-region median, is 130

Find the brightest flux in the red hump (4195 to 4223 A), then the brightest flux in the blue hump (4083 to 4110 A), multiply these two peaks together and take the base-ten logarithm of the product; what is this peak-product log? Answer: 3.32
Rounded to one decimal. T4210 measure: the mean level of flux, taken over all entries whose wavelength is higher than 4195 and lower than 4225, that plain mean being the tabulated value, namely 42.5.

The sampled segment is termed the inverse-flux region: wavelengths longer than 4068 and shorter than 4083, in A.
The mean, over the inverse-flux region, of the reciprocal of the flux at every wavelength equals 0.0242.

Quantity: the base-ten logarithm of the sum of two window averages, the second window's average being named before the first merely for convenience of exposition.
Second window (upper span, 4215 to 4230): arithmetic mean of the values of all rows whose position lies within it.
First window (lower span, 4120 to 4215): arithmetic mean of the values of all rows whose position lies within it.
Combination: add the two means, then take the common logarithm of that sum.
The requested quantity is 1.93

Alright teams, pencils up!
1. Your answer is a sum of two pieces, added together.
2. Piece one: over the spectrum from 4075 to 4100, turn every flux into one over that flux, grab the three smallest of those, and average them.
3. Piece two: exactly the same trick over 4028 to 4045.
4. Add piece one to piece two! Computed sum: 0.0439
